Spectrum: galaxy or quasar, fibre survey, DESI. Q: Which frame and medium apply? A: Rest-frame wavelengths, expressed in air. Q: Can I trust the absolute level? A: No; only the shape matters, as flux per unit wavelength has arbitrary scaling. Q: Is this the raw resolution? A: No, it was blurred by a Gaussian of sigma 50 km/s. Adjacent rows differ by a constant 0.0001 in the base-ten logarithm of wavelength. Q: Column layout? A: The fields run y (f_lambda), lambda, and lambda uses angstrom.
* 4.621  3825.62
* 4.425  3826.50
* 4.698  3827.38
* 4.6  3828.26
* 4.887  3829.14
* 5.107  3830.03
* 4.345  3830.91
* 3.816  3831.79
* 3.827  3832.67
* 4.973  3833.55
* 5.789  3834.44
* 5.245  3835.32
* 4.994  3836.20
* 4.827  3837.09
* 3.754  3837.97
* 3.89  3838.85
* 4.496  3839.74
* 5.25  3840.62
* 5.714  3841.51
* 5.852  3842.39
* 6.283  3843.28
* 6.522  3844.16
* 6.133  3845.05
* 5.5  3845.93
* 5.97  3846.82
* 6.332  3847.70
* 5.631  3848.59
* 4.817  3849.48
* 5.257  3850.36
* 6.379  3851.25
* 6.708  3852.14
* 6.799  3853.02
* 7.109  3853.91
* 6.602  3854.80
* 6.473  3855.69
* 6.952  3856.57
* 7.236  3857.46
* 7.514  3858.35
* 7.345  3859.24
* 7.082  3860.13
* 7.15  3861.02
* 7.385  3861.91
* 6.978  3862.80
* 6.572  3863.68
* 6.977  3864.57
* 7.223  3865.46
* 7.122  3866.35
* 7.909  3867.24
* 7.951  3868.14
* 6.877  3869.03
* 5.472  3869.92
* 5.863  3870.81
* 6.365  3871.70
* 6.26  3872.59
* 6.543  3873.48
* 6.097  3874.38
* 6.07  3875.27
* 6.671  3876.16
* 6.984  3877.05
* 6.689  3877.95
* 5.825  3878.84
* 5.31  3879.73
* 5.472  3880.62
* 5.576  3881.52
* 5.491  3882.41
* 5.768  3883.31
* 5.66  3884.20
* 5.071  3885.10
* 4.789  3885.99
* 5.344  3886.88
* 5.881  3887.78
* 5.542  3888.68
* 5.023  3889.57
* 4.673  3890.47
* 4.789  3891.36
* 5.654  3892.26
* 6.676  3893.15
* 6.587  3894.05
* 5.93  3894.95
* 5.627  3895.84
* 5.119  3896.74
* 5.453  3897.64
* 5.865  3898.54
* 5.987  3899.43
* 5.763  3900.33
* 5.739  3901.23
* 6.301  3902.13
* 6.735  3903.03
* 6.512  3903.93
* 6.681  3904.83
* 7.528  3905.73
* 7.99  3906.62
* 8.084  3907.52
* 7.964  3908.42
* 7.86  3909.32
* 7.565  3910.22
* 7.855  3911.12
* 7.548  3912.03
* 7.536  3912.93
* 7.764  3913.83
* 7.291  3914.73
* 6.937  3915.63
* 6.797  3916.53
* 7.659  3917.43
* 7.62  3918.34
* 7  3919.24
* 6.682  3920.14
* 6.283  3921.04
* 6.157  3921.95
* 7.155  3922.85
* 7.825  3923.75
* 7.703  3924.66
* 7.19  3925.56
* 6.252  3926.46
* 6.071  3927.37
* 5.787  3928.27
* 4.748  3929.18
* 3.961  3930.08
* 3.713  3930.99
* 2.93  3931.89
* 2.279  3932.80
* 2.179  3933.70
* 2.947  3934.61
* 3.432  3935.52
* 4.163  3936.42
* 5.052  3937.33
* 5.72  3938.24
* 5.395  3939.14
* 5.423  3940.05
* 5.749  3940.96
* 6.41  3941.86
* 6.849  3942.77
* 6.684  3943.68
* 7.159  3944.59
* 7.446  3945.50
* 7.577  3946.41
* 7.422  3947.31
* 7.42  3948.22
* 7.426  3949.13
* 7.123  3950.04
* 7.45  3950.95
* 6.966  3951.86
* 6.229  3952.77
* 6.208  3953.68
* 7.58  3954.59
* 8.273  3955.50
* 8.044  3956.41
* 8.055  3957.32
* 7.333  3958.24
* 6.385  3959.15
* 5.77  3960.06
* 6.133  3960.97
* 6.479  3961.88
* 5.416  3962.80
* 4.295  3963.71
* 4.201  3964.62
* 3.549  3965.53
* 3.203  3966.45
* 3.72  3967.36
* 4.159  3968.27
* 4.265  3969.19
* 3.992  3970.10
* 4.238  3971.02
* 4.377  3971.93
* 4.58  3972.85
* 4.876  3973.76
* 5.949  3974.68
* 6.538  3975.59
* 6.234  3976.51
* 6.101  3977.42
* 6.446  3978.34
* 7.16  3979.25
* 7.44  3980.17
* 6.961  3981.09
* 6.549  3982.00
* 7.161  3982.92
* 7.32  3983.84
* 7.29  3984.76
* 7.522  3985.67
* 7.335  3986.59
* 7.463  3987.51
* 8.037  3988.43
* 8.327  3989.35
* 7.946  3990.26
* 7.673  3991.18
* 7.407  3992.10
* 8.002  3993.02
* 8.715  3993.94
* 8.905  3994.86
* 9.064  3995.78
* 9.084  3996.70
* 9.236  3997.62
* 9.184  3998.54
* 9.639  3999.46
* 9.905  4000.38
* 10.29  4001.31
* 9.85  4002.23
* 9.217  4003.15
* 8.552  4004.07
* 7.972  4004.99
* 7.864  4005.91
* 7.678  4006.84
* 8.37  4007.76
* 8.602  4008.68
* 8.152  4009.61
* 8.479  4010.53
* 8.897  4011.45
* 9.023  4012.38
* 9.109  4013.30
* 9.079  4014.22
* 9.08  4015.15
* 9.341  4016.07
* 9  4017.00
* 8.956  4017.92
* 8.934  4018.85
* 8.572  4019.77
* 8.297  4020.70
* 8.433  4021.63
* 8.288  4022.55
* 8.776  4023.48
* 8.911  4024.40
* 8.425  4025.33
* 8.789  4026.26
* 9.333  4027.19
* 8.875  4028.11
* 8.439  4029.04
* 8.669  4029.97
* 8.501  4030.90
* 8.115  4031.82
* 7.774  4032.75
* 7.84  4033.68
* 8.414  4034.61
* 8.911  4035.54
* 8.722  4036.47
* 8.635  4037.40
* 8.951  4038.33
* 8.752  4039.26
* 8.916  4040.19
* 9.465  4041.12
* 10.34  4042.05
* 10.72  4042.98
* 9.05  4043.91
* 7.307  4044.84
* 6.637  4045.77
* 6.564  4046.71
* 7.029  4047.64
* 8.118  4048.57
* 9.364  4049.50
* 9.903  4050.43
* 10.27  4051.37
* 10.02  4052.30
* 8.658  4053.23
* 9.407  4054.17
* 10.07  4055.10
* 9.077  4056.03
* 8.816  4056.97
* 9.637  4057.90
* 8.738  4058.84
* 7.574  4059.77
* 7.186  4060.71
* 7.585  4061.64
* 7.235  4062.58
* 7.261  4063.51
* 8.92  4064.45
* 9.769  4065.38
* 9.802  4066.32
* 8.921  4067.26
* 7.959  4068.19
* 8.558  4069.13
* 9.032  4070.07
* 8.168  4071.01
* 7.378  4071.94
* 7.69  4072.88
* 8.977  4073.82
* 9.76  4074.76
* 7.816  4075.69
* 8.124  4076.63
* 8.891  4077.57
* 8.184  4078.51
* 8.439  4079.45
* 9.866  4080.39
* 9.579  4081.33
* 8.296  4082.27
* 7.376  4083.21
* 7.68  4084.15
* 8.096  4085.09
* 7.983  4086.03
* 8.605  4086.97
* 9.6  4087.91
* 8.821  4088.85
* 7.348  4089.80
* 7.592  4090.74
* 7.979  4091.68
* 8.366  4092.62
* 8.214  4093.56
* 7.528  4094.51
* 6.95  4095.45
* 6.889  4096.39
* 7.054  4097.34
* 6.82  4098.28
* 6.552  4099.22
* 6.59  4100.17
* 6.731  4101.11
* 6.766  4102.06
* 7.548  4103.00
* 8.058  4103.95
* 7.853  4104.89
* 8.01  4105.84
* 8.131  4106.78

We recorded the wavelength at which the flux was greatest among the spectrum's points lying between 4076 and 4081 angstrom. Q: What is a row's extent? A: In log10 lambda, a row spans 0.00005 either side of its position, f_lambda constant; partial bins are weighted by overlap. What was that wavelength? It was 4080.39 angstrom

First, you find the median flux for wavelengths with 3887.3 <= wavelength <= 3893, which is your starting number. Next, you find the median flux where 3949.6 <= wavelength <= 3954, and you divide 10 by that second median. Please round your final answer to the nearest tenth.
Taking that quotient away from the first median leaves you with 3.8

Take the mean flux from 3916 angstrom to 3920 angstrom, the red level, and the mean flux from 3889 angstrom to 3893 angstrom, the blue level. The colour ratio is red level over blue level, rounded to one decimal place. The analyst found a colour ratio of 1.4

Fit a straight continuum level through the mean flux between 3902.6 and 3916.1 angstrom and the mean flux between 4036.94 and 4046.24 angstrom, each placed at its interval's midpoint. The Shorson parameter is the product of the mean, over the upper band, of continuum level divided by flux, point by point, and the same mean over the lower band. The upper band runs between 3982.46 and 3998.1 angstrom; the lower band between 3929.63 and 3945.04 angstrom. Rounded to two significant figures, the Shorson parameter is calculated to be 2.0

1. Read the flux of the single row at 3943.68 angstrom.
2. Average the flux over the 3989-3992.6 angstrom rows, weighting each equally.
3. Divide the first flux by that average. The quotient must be 0.85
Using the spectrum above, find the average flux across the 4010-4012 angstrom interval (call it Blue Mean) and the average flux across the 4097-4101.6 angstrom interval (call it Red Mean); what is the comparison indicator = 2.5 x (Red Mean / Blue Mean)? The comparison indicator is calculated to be 1.9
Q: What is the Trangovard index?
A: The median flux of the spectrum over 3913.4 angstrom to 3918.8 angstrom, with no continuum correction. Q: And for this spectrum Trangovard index 7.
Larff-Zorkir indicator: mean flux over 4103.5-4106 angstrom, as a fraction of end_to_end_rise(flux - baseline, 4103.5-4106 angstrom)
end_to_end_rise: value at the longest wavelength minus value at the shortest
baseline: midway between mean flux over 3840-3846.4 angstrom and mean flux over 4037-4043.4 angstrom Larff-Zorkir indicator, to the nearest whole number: -166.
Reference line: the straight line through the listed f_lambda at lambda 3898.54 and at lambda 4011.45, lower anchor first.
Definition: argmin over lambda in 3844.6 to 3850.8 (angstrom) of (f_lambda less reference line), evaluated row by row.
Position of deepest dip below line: 3849.48 angstrom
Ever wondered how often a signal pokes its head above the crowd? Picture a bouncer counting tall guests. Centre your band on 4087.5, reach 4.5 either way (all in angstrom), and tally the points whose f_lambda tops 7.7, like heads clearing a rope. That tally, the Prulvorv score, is 6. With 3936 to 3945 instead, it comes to 0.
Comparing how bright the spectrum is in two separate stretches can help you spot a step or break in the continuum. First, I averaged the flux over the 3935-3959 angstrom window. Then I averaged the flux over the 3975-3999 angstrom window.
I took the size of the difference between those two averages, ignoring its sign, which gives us 1.0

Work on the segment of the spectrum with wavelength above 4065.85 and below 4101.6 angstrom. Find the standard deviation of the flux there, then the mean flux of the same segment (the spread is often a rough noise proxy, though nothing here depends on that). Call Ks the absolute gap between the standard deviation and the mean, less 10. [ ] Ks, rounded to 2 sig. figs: -2.8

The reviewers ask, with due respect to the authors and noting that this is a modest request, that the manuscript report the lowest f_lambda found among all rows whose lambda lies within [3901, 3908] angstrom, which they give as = 5.739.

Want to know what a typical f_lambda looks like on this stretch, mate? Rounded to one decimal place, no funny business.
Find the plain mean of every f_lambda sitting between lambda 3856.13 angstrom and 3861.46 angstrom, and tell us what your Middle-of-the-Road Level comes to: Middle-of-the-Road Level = 7.2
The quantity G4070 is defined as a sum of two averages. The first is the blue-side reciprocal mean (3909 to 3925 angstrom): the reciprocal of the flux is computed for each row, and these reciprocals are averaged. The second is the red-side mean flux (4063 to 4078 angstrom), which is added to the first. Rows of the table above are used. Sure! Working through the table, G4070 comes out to 8.70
